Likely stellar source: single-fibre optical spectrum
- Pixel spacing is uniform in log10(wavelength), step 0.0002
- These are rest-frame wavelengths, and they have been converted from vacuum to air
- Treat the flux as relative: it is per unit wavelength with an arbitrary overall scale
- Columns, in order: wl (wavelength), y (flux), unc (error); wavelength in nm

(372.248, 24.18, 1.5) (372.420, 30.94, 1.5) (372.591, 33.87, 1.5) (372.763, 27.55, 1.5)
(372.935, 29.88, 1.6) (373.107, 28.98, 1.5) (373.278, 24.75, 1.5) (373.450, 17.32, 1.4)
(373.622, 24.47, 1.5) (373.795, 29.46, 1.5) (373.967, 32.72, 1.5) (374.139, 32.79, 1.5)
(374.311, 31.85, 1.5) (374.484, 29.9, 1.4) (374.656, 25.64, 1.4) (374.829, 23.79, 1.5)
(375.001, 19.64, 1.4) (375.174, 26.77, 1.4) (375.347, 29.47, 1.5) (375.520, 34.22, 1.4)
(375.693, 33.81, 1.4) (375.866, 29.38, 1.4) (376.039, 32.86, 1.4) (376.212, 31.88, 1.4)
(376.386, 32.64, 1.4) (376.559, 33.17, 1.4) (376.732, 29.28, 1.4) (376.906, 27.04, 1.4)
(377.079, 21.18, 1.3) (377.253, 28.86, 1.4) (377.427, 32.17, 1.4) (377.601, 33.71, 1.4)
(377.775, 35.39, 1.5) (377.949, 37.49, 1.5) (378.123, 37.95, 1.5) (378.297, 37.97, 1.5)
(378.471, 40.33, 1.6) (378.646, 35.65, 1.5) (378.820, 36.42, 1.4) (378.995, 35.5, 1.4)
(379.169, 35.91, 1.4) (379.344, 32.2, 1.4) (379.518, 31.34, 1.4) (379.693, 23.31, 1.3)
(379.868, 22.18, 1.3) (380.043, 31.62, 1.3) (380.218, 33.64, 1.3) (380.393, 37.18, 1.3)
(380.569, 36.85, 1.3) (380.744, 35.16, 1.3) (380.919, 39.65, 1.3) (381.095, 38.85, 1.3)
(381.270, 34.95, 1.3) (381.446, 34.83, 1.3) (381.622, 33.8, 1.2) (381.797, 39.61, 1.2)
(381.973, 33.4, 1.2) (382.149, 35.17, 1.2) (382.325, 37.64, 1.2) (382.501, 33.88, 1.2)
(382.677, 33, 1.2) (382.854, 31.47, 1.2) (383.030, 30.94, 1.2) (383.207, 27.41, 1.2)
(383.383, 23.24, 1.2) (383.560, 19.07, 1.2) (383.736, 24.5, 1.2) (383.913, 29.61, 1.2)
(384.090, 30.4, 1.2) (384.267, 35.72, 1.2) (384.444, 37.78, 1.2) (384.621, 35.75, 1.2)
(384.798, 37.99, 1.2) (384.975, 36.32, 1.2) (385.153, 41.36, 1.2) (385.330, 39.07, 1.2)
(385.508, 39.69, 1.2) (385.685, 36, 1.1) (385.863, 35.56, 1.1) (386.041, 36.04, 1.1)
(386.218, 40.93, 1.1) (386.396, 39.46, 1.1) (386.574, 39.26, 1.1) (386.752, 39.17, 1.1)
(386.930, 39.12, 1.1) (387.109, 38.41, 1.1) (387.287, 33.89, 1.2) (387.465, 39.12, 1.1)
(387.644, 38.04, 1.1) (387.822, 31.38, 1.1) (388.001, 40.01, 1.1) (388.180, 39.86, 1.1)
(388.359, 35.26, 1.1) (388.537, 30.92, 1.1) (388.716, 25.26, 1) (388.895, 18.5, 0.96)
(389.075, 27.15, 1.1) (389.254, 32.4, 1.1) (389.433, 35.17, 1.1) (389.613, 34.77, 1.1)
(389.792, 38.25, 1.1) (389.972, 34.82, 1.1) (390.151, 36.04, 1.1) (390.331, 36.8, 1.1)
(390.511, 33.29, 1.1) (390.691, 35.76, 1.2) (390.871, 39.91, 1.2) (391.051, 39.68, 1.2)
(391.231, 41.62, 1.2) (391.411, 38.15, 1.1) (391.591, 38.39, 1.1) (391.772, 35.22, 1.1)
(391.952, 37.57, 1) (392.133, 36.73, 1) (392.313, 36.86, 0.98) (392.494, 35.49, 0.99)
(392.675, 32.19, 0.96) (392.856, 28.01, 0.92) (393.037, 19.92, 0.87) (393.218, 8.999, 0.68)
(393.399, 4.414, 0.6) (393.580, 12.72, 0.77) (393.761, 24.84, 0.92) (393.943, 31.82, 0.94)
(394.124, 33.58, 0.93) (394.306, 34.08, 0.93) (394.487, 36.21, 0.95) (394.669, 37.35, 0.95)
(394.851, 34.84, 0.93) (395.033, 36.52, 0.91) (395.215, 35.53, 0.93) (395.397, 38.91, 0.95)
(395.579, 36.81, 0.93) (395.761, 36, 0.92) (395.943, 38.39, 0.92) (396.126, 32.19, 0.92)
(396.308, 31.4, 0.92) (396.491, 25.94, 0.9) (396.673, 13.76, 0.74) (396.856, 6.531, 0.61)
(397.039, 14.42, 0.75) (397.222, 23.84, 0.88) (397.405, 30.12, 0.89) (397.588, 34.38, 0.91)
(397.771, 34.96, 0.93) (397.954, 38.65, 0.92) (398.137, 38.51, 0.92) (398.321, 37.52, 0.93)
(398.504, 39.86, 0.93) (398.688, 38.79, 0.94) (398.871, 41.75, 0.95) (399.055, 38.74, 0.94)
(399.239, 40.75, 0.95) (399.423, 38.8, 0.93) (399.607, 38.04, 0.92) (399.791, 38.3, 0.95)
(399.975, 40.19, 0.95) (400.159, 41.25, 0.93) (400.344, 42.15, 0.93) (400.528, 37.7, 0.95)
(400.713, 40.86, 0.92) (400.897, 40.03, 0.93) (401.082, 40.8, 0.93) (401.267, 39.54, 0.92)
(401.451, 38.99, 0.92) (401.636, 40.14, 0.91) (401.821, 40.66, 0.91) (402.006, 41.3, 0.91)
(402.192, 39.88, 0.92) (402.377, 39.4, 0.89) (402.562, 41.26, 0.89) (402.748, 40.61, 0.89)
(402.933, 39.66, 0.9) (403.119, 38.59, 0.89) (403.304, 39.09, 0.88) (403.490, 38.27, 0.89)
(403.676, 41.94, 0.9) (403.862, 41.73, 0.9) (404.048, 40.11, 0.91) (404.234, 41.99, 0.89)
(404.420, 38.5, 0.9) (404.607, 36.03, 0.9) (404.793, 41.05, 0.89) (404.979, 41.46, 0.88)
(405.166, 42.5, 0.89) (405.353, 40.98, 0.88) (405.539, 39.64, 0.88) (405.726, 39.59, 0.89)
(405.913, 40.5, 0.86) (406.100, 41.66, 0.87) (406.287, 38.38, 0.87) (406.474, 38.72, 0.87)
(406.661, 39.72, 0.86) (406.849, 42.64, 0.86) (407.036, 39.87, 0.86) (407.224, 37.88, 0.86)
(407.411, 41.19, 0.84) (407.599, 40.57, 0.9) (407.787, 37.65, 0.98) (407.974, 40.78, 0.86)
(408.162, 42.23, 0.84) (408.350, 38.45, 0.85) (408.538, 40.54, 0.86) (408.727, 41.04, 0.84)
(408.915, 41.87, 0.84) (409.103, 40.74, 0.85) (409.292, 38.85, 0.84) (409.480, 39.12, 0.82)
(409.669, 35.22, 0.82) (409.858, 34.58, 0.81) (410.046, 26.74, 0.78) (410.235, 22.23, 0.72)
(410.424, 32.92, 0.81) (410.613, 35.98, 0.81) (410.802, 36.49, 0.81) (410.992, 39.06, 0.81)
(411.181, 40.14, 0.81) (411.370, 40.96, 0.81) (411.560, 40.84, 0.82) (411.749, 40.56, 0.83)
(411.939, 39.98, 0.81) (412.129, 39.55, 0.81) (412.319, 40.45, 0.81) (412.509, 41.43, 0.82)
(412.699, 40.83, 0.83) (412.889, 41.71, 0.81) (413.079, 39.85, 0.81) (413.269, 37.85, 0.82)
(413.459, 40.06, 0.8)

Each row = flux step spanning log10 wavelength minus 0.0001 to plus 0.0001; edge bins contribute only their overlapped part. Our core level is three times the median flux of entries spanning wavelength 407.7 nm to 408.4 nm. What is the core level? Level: 119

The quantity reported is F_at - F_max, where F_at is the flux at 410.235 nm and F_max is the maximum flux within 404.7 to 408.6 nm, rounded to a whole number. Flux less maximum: -20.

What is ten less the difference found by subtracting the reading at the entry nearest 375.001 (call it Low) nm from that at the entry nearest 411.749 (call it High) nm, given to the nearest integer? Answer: -11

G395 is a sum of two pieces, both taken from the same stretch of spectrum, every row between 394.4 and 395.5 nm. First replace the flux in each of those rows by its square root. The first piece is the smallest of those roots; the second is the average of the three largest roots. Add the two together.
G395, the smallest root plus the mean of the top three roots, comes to 12.0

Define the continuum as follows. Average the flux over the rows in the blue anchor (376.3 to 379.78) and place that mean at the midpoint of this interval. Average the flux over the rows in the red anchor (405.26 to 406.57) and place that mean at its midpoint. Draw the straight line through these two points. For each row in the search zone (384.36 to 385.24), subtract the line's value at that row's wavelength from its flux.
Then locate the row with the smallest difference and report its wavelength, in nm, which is 384.621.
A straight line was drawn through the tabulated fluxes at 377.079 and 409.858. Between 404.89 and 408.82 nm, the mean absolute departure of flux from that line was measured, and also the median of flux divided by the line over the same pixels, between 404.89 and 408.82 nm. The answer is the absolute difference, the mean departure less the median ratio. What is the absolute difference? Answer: 5.7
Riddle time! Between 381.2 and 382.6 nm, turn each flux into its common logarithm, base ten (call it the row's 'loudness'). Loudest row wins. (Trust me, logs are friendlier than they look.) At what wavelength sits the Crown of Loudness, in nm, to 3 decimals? 381.797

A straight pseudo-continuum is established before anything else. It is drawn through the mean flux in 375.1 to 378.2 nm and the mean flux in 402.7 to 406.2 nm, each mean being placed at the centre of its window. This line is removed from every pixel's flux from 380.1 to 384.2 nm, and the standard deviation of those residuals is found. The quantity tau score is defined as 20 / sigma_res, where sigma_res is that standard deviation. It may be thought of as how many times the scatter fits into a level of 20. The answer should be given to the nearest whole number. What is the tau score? 4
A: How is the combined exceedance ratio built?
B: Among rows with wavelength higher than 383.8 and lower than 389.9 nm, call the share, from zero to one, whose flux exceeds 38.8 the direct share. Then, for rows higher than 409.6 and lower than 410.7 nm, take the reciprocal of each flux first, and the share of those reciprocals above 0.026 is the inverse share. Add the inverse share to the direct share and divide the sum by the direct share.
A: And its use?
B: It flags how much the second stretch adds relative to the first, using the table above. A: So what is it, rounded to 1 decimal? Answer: 4.1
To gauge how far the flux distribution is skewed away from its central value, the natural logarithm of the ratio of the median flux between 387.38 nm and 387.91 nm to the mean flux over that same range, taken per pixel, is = 0.050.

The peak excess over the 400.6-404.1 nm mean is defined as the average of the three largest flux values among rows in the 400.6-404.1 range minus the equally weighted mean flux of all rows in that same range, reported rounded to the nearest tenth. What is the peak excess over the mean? 1.5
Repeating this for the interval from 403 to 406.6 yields 2.1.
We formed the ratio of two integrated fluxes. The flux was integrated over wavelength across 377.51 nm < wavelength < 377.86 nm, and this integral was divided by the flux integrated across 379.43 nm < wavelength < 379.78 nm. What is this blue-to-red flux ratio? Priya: 1.26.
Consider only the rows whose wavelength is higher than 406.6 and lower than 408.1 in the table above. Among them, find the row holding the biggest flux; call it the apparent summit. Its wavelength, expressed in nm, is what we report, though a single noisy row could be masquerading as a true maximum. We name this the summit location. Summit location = 406.849 nm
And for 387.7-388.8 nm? 388.001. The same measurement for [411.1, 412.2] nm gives 411.370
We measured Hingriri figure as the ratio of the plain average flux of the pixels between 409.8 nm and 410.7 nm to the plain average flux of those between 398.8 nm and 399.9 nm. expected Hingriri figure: 0.77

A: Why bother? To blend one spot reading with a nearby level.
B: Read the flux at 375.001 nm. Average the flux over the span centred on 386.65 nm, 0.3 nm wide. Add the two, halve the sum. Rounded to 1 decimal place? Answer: 29.4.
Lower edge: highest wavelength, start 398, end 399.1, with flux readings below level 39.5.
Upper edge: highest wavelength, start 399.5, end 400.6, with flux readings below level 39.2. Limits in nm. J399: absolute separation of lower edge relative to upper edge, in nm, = 1.47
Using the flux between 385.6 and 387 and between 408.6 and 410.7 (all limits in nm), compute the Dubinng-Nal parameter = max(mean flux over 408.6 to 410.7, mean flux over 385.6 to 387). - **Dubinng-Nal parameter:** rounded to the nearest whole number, 38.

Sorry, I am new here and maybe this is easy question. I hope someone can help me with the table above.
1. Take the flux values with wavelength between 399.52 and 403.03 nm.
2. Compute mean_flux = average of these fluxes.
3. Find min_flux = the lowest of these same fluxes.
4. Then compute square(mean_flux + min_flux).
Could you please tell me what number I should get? 6044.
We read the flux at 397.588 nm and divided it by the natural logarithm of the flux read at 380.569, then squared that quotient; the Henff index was 91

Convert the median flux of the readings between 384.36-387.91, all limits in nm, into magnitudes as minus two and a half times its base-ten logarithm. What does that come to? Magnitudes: -3.96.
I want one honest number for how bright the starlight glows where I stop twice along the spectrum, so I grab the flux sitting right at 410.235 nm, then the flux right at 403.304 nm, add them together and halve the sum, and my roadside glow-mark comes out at 30.7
